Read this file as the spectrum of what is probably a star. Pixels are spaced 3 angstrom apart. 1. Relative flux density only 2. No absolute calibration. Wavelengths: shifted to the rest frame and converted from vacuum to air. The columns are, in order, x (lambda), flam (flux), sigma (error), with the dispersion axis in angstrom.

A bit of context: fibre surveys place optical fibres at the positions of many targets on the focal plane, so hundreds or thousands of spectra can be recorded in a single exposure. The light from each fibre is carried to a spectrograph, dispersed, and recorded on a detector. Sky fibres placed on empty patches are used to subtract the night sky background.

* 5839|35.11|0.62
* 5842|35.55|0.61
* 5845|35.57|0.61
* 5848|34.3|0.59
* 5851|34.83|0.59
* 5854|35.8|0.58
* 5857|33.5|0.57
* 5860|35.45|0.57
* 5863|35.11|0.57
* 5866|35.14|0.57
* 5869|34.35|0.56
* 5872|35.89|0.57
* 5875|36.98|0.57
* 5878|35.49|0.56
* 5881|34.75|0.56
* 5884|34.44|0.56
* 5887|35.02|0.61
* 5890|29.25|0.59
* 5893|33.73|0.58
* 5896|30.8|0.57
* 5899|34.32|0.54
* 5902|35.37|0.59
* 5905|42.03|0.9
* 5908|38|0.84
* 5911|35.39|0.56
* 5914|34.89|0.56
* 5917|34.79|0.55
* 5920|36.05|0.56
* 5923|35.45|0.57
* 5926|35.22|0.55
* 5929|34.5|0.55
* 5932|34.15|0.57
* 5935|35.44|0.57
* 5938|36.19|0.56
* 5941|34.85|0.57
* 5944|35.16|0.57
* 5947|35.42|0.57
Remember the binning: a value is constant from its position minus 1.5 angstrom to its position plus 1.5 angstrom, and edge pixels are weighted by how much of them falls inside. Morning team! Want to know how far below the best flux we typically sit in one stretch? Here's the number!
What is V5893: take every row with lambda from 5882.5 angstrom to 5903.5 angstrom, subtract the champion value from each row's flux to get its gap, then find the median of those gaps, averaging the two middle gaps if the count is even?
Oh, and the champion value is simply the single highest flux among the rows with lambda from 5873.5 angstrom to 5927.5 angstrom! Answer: -7.7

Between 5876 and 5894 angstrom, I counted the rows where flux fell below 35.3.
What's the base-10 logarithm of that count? 0.70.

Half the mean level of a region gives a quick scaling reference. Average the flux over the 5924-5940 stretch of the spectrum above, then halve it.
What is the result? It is 17.6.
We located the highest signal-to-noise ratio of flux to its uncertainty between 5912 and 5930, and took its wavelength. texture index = 5920 angstrom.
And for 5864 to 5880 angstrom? 5875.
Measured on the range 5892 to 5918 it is 5899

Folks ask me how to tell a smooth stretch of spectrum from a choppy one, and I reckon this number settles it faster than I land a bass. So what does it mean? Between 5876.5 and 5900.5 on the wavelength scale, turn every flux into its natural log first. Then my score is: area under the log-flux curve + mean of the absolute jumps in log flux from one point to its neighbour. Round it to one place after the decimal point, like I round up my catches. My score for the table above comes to 84.3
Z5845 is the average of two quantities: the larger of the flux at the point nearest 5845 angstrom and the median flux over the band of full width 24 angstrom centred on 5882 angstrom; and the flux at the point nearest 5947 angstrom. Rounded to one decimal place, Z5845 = 35.5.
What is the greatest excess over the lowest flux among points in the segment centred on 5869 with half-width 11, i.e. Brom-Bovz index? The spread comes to 2.6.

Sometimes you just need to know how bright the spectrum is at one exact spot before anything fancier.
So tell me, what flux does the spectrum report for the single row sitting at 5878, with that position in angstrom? 35.49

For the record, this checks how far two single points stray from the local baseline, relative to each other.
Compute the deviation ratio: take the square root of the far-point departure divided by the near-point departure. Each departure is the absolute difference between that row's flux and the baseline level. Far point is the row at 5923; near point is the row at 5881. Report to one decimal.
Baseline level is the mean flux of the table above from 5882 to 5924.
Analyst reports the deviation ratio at 1.5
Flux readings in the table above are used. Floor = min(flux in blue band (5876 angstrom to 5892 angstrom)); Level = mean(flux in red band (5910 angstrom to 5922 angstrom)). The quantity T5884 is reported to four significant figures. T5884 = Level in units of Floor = 1.206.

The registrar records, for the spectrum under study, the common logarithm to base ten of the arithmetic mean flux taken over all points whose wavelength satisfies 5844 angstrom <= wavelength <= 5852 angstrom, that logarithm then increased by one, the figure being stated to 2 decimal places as 2.54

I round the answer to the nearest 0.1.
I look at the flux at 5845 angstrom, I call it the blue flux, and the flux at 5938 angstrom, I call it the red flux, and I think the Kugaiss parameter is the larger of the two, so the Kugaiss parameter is 36.2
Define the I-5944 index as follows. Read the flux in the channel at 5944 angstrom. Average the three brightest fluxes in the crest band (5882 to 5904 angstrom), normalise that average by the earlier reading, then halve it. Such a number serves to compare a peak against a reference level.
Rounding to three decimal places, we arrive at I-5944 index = 0.497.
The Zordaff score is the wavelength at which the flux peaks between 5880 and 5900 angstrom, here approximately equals 5887 angstrom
